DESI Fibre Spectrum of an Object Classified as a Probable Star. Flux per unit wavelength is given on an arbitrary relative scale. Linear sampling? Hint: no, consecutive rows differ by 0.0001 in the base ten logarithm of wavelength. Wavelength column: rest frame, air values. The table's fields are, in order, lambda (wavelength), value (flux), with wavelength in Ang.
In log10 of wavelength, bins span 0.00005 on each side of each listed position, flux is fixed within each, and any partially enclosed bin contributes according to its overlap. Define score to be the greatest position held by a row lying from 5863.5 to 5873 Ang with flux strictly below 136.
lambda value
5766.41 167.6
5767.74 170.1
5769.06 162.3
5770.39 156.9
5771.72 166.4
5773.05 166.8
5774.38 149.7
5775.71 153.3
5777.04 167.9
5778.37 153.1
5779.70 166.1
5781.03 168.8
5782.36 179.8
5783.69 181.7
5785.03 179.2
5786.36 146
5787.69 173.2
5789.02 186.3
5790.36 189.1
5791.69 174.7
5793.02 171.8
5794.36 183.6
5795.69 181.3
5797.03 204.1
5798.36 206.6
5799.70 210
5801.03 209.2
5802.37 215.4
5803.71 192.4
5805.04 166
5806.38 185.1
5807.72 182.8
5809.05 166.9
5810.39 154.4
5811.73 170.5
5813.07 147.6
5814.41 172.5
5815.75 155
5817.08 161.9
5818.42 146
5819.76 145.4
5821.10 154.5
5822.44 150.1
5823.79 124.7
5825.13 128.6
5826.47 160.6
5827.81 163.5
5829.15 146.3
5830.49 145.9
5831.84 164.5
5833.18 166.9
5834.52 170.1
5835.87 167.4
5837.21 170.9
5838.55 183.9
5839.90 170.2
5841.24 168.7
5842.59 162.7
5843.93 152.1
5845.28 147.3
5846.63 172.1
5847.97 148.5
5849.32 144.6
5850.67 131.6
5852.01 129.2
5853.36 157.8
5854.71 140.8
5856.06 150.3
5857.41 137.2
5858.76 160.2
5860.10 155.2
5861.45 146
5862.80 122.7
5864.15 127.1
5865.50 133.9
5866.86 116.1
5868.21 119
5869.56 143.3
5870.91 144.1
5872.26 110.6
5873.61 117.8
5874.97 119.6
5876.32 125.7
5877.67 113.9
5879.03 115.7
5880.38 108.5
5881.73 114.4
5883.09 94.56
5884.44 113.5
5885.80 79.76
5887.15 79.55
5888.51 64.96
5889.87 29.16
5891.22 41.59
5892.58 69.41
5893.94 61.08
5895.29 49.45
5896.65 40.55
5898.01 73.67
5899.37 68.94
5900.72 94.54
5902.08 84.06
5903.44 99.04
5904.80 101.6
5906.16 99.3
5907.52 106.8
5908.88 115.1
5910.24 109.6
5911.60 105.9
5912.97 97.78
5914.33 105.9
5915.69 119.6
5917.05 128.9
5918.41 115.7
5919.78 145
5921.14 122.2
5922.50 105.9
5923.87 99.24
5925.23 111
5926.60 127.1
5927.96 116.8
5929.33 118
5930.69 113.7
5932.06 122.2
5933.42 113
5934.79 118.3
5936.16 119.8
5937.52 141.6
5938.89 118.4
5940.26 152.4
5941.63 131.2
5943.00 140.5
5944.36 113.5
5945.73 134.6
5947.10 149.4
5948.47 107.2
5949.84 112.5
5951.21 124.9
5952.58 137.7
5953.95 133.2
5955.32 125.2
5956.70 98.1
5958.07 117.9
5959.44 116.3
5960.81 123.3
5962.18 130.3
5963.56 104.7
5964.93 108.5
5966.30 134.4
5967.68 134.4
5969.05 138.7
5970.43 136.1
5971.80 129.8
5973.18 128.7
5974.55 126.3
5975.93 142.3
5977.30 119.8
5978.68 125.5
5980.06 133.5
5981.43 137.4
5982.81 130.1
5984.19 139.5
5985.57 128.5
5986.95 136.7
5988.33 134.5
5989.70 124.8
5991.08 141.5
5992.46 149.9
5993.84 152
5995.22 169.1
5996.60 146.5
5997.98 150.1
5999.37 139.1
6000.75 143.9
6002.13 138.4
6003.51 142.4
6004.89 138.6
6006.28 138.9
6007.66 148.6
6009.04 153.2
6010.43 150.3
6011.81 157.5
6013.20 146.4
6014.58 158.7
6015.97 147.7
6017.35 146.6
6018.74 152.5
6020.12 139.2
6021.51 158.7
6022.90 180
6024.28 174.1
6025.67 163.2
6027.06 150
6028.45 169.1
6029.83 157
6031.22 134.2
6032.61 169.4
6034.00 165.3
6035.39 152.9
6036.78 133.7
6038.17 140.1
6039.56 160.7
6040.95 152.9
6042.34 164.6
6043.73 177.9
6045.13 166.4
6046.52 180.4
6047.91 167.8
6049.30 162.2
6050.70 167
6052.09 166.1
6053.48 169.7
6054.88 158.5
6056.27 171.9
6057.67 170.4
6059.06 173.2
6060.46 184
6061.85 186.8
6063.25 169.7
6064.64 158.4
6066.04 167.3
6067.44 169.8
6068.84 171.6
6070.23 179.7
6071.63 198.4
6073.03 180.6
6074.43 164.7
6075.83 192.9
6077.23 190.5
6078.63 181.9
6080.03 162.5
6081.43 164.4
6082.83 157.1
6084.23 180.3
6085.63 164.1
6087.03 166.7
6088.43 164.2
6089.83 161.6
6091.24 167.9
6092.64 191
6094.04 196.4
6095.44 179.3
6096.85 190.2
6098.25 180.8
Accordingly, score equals 5872.26 Ang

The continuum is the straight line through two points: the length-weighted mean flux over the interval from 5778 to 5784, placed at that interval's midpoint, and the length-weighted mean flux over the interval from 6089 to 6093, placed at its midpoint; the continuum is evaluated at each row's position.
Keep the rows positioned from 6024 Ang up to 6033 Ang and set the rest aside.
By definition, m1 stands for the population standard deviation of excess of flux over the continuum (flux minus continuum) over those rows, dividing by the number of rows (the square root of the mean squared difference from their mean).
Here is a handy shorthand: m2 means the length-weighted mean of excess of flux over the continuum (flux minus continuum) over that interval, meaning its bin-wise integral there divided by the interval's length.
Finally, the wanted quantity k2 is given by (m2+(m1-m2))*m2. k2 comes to -163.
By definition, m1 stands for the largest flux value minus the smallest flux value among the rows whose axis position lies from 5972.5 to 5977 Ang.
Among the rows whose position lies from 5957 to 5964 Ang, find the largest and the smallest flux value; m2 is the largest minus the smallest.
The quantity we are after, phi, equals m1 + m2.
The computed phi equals 42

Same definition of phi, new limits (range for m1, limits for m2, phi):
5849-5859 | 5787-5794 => 48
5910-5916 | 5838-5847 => 58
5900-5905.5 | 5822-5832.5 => 57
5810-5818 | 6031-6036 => 60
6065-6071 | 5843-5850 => 40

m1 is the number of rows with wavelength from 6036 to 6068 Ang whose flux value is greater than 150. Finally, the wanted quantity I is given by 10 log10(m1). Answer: 13.2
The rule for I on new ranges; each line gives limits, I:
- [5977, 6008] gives 4.8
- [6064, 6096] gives 13.6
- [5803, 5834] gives 12.0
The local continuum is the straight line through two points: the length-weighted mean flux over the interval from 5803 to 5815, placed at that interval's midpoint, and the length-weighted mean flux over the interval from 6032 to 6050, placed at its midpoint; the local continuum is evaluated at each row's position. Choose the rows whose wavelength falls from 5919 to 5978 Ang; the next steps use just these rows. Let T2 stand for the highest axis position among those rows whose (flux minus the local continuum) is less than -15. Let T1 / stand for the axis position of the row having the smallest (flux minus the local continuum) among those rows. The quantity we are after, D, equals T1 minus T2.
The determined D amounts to -53.4 Ang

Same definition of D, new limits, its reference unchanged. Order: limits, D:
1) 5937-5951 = -1.4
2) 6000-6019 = -15.2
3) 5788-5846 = -21.5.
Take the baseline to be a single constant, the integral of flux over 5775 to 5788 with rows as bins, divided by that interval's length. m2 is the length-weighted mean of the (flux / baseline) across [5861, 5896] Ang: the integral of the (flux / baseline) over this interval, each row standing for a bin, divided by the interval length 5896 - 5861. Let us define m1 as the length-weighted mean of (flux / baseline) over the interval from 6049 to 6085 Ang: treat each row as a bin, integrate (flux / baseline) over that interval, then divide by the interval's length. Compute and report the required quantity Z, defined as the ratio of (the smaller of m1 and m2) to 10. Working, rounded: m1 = 1.04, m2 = 0.61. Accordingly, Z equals 0.061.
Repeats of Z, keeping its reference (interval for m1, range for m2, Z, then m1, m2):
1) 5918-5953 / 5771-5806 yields 0.074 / 0.74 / 1.07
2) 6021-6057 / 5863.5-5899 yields 0.058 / 0.97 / 0.58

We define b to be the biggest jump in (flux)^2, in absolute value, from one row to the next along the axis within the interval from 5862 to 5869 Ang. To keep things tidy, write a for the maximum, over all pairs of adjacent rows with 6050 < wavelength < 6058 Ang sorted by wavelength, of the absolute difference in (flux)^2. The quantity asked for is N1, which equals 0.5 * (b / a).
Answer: 0.50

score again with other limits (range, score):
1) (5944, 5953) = 5951.21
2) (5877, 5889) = 5888.51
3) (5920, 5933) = 5932.06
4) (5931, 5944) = 5941.63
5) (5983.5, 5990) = 5989.70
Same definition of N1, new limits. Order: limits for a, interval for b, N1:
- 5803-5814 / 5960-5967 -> 0.33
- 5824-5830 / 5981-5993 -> 0.24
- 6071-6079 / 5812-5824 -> 0.40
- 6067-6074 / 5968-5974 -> 0.12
